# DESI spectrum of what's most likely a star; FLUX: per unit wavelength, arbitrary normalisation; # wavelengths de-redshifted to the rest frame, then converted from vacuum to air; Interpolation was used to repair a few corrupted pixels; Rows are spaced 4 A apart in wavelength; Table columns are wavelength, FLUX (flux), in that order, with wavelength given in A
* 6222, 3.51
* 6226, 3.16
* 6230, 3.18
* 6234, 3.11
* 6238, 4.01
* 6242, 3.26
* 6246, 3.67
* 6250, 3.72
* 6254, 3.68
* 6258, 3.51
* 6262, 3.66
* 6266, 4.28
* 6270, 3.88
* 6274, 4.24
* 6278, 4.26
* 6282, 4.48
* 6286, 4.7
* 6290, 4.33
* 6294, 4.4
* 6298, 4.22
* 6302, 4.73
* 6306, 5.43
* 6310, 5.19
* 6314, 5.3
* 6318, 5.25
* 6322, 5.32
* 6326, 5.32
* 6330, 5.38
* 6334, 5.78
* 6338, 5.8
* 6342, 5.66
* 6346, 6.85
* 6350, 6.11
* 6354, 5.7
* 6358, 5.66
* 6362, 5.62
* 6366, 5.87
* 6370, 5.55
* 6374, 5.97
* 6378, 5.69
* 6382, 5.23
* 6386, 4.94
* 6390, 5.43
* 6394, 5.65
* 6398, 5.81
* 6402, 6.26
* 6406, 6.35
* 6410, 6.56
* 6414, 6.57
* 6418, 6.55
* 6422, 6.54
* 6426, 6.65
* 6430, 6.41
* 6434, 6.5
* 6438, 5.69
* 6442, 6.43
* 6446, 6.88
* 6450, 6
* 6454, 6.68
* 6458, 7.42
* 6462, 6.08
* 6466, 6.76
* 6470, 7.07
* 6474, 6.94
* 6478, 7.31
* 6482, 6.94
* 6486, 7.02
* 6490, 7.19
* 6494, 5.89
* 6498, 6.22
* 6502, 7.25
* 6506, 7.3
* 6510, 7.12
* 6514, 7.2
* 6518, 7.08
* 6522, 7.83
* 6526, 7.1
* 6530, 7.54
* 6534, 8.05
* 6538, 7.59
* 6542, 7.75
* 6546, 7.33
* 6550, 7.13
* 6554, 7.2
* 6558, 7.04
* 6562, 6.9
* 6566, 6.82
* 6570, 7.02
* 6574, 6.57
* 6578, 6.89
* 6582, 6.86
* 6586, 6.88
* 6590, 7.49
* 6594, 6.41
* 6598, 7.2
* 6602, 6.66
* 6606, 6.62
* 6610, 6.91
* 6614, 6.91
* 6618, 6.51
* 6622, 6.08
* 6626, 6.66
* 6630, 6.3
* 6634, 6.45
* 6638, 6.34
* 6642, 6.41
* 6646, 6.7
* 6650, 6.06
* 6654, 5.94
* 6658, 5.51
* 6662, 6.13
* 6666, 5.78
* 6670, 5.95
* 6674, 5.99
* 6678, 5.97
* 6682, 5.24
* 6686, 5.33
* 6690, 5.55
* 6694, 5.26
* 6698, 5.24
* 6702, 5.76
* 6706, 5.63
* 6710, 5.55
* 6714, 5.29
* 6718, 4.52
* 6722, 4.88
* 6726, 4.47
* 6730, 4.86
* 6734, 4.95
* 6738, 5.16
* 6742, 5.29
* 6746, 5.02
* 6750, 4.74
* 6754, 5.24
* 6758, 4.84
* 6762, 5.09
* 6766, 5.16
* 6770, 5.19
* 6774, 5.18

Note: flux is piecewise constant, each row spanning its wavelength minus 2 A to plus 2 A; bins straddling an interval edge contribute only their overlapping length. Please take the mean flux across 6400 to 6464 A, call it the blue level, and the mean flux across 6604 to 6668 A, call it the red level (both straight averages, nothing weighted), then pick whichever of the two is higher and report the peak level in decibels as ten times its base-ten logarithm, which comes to 8.1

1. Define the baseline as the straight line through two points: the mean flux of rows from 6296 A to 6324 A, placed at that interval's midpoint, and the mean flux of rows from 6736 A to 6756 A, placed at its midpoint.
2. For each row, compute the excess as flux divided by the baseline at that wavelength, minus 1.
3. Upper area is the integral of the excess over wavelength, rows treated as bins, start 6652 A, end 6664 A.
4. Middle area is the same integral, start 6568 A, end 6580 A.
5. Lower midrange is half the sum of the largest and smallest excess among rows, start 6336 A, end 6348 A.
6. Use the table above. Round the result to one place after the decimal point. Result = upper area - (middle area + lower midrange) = -2.5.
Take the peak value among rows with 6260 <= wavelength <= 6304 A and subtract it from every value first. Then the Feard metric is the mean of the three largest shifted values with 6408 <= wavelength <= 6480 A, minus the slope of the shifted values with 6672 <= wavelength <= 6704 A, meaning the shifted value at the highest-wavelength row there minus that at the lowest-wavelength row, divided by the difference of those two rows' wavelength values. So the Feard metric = 2.5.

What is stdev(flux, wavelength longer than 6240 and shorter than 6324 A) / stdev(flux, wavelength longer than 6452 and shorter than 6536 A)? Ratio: 1.3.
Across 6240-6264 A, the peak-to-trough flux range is 0.46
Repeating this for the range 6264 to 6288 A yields 0.82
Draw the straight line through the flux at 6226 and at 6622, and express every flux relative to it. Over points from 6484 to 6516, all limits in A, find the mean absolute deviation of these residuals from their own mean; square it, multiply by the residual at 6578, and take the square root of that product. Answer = 0.43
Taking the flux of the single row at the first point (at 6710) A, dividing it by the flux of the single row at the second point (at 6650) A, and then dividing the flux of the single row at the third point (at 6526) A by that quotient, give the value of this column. 8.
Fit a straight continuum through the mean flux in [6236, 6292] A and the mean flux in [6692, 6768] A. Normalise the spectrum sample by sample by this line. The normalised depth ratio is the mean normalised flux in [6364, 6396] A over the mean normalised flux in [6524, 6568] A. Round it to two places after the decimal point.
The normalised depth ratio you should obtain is 0.83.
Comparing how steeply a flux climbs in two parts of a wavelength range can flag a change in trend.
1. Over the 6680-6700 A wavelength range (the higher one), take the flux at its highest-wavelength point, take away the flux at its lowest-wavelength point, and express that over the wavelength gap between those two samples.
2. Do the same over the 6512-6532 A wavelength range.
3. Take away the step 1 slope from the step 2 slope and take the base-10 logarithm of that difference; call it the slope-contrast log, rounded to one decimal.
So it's -1.7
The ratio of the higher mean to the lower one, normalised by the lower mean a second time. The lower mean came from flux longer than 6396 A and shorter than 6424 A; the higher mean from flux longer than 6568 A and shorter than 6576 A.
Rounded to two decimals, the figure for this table 0.17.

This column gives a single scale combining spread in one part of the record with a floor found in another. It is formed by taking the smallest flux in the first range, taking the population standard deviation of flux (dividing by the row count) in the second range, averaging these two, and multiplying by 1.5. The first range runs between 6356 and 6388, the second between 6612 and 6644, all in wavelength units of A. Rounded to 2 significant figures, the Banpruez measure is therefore 3.9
